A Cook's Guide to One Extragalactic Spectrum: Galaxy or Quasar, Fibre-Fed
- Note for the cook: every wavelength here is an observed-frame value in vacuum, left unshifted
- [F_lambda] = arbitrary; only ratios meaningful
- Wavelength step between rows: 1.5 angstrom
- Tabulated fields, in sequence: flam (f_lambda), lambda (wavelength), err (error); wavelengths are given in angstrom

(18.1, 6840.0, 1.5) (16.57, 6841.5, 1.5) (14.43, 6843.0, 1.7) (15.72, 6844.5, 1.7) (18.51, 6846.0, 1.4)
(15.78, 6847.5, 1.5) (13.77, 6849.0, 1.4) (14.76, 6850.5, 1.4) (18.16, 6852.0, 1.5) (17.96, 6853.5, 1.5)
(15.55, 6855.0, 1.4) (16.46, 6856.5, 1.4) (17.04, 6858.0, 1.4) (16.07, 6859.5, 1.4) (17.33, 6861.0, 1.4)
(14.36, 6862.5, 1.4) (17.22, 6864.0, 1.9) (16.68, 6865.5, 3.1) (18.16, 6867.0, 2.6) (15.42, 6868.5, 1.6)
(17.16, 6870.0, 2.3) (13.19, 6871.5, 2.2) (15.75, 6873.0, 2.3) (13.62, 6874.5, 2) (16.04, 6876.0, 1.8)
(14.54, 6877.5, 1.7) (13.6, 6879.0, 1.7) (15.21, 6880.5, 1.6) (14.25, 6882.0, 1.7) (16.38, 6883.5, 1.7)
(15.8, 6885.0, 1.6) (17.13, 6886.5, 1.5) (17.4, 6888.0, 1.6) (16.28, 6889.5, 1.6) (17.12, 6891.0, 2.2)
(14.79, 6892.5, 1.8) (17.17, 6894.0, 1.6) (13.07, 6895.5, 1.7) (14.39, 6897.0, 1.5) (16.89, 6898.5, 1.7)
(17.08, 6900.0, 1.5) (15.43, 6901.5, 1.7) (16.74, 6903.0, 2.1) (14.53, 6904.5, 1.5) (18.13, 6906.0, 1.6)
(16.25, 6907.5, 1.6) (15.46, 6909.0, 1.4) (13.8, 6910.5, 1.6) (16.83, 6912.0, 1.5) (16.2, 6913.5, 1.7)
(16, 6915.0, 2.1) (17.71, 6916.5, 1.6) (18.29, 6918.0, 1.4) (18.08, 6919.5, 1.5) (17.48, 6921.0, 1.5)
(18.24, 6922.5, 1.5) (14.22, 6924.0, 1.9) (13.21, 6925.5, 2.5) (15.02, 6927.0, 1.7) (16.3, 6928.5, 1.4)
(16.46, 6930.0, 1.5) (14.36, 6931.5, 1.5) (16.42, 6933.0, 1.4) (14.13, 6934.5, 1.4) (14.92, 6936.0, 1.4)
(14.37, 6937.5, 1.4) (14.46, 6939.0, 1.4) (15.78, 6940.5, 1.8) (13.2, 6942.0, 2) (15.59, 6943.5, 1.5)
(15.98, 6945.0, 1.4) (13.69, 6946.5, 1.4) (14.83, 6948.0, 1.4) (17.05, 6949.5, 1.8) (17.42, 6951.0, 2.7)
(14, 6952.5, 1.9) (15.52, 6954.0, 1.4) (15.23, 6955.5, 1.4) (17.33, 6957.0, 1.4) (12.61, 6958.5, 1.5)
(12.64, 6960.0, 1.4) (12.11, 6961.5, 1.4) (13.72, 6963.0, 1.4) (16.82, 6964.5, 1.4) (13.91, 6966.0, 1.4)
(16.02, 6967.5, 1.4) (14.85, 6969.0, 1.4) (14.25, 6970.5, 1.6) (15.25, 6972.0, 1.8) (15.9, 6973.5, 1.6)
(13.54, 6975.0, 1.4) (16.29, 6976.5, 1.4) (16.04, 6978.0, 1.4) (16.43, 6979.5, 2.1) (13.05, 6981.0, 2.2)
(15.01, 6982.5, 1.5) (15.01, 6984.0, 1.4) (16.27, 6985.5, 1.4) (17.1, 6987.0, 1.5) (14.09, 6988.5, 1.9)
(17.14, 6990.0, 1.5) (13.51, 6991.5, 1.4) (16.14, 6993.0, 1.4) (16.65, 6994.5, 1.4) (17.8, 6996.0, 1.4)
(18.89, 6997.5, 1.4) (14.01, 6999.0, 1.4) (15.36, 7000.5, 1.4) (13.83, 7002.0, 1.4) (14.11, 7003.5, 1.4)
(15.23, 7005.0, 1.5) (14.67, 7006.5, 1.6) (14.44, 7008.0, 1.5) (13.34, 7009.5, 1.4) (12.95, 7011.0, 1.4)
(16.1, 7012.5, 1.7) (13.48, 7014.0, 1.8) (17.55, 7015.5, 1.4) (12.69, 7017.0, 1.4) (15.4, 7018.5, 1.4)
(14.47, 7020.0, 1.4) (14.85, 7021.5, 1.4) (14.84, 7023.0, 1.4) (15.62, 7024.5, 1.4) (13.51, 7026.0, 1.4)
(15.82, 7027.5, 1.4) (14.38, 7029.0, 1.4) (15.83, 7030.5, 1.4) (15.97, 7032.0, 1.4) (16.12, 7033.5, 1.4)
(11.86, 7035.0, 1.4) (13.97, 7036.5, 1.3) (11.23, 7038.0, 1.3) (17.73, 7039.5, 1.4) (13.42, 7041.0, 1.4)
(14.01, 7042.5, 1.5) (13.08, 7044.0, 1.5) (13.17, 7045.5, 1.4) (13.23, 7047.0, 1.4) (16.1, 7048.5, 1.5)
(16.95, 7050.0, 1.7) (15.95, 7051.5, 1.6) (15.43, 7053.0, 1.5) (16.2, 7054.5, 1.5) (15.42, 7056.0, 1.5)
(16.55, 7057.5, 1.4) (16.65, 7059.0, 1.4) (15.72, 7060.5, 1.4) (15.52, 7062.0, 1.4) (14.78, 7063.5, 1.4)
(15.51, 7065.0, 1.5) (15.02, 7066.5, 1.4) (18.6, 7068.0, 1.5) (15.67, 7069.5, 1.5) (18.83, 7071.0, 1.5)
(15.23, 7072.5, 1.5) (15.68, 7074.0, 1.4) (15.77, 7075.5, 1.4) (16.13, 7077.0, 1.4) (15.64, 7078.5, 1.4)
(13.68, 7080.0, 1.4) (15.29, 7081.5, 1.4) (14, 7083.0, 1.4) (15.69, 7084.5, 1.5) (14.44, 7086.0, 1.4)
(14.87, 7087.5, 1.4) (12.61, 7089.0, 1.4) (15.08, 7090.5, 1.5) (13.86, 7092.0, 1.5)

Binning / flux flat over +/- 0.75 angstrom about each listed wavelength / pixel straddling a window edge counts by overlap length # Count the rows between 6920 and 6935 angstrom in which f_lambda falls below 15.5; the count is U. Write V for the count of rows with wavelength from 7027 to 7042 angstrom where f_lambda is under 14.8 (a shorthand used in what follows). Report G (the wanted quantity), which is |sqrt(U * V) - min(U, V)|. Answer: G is 0.00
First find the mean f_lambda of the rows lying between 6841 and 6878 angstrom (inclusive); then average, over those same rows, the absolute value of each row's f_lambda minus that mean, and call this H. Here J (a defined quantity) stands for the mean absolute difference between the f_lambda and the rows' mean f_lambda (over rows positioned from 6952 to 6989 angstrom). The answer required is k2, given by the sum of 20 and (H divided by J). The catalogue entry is 21.0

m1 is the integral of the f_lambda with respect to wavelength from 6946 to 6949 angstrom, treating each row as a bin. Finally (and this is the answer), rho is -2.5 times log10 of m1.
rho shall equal -4.1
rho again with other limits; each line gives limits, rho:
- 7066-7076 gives -5.5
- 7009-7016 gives -5.0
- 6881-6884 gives -4.1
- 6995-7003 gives -5.3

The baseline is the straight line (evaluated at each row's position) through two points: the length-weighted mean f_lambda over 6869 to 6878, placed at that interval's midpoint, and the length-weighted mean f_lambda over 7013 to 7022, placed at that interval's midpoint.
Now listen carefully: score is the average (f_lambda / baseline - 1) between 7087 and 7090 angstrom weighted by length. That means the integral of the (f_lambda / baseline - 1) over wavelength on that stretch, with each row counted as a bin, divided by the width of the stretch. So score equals -0.059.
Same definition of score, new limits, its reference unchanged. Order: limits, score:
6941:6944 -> -0.035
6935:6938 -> -0.021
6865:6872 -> 0.074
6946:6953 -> 0.040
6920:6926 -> 0.068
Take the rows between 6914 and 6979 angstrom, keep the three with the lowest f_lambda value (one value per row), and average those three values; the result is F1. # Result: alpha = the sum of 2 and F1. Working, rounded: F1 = 12.5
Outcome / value 14.5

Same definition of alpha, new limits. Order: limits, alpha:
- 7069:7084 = 16.3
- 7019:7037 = 15.1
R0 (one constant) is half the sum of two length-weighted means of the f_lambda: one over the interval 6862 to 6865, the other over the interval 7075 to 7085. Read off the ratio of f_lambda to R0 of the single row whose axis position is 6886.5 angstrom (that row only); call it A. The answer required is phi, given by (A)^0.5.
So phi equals 1.05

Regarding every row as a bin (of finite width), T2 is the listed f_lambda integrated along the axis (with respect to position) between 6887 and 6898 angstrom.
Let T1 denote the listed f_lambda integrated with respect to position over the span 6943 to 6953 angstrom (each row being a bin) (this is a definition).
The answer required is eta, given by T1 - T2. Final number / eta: -18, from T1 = 155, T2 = 174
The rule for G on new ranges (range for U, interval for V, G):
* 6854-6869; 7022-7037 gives 0.83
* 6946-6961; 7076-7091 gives 0.90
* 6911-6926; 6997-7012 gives 1.74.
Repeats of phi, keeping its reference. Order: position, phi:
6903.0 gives 1.04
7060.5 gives 1.01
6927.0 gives 0.98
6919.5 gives 1.08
